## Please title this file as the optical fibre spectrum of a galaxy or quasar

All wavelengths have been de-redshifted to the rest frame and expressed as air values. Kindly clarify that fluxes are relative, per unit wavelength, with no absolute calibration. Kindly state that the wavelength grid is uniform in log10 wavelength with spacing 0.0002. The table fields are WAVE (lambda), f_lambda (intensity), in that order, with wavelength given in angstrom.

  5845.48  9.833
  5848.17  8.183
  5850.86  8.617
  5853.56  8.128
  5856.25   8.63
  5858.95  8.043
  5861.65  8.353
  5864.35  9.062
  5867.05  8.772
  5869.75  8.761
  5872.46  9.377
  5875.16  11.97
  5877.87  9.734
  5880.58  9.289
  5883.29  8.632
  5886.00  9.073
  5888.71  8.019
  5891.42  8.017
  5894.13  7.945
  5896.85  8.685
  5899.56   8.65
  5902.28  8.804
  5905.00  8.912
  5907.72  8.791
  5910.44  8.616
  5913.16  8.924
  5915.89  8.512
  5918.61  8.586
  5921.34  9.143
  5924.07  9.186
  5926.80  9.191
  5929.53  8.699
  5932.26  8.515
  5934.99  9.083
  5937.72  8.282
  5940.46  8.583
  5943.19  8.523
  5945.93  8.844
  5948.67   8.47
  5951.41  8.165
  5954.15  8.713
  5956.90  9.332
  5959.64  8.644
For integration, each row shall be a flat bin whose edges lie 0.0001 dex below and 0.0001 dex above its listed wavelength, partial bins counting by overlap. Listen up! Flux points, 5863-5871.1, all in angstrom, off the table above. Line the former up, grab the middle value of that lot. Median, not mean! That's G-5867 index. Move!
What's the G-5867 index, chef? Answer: 8.77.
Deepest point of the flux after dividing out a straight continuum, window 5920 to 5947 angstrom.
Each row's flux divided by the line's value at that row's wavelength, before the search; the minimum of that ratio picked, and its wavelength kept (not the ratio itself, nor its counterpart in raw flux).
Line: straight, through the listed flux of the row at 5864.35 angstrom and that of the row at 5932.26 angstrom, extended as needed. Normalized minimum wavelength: 5937.72 angstrom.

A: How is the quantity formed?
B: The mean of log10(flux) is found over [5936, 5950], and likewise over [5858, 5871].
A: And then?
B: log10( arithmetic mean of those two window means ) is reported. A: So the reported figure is -0.030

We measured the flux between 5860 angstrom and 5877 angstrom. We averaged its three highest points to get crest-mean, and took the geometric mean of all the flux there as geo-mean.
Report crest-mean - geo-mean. 0.82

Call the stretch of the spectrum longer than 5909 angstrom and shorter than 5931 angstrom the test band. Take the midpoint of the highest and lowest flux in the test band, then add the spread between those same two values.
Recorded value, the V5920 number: 9.5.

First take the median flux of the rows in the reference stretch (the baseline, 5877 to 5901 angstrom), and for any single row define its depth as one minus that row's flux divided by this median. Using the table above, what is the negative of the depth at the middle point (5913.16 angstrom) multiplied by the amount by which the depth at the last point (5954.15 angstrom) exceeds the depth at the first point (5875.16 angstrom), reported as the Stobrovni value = 0.012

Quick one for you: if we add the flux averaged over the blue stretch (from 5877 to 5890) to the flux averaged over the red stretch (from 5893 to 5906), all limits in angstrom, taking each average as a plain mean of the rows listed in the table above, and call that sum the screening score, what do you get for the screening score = 17.5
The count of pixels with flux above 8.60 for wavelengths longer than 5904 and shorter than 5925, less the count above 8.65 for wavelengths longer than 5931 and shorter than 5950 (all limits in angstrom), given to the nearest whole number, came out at 4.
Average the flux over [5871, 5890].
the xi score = 9.44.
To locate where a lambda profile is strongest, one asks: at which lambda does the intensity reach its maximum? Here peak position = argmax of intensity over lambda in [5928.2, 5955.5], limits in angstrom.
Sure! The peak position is 5934.99 angstrom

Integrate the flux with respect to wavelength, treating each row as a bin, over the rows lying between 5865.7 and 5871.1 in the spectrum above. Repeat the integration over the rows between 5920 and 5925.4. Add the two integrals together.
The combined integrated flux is 97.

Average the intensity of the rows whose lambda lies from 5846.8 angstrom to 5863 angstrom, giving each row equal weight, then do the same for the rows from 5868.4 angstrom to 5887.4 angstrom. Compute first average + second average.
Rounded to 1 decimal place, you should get 17.9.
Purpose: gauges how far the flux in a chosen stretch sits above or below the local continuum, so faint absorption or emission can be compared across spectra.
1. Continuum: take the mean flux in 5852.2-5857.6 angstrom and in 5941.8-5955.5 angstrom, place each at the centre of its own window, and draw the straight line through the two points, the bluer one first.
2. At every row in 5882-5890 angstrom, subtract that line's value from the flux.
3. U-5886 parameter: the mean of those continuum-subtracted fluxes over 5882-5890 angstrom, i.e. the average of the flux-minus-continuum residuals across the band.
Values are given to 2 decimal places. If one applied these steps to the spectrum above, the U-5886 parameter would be 0.14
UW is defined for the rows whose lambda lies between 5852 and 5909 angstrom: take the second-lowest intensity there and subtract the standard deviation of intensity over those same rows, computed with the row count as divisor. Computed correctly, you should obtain 7.2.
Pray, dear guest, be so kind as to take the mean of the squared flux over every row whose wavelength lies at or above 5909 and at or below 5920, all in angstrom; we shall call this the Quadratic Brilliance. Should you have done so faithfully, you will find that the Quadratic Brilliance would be 75.0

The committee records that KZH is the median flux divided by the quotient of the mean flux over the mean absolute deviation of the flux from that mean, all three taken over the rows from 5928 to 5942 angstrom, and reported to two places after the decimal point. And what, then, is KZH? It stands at 0.21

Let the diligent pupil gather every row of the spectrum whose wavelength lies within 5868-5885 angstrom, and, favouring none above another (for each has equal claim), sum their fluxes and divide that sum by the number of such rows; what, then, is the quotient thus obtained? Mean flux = 9.6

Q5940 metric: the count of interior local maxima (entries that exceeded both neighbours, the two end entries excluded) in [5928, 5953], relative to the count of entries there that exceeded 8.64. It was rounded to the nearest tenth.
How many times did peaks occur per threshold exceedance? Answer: 1.0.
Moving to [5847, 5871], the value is 1.0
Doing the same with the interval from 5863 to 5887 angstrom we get 0.1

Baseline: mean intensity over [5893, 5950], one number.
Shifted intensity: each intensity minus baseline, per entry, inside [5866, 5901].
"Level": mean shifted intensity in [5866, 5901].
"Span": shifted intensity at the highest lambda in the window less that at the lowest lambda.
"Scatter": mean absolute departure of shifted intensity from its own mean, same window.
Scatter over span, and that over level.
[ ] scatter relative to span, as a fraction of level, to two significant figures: -20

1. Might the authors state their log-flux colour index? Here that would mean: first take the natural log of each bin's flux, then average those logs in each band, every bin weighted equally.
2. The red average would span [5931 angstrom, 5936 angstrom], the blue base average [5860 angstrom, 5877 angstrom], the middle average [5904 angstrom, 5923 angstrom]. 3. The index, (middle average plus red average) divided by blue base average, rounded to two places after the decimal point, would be 1.95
